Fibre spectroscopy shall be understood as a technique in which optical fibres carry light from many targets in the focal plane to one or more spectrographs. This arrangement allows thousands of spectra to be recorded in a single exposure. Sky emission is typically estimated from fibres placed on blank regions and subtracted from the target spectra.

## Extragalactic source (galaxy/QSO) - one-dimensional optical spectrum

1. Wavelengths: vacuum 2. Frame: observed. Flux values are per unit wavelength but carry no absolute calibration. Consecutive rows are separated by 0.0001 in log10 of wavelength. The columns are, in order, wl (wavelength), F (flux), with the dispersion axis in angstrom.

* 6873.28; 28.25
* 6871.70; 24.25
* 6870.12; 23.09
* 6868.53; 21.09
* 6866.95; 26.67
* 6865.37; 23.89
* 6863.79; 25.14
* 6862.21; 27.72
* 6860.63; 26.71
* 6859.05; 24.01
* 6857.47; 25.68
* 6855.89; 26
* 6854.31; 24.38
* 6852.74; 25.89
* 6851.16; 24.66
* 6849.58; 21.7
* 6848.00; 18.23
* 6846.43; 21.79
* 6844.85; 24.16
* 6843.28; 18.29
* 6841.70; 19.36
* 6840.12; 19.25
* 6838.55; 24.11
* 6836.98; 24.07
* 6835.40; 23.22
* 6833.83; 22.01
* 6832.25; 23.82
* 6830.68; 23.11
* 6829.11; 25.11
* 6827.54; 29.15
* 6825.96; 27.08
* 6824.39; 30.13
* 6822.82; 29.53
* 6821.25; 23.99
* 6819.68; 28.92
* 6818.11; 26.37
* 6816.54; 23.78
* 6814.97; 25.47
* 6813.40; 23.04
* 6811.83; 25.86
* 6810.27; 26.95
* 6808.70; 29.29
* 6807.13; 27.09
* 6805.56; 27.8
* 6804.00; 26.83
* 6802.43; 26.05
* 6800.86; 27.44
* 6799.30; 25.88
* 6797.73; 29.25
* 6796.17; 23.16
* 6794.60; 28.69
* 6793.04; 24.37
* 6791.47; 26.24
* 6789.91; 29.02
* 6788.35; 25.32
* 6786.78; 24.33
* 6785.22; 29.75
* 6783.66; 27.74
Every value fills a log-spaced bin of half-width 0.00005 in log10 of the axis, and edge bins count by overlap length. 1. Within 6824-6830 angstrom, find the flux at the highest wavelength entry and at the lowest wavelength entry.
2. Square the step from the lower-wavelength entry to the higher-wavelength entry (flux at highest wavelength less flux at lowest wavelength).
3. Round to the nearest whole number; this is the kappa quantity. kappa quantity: 25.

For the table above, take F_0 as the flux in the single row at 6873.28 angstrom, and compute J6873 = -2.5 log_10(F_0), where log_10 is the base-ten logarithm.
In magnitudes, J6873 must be -3.63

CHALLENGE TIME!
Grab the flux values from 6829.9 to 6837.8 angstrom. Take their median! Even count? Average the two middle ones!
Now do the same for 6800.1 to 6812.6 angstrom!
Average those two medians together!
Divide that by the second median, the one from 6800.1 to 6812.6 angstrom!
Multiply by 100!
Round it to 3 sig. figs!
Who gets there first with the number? 93.0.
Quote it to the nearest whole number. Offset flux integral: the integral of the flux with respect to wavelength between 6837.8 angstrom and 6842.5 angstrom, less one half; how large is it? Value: 98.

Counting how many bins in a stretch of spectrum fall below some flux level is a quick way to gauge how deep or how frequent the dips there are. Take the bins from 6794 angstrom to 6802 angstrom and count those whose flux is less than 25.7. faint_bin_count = 1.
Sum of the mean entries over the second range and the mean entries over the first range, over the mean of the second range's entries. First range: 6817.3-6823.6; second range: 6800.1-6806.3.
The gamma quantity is 2.01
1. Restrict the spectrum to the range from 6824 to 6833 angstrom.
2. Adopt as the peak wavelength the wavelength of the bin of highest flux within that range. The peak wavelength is 6824.39 angstrom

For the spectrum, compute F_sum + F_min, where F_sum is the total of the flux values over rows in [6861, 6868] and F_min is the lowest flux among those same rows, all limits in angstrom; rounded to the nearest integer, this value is 127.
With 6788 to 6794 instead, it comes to 129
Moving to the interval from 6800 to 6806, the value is 134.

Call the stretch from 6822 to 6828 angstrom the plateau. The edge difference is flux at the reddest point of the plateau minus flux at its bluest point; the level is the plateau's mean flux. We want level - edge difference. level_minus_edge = 29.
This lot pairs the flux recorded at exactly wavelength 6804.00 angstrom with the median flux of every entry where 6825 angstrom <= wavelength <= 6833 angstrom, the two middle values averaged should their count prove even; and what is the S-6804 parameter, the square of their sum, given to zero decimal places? 2698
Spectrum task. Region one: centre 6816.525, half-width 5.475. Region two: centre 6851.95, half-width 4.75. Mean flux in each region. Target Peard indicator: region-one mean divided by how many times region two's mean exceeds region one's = 27.4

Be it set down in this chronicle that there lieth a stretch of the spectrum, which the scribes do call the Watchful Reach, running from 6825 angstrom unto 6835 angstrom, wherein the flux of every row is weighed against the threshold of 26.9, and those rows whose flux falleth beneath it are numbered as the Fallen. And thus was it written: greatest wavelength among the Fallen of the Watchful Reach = 6833.83 angstrom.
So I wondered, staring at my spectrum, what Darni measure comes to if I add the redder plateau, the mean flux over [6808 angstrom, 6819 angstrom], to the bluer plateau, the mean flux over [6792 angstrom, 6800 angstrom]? 52.1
